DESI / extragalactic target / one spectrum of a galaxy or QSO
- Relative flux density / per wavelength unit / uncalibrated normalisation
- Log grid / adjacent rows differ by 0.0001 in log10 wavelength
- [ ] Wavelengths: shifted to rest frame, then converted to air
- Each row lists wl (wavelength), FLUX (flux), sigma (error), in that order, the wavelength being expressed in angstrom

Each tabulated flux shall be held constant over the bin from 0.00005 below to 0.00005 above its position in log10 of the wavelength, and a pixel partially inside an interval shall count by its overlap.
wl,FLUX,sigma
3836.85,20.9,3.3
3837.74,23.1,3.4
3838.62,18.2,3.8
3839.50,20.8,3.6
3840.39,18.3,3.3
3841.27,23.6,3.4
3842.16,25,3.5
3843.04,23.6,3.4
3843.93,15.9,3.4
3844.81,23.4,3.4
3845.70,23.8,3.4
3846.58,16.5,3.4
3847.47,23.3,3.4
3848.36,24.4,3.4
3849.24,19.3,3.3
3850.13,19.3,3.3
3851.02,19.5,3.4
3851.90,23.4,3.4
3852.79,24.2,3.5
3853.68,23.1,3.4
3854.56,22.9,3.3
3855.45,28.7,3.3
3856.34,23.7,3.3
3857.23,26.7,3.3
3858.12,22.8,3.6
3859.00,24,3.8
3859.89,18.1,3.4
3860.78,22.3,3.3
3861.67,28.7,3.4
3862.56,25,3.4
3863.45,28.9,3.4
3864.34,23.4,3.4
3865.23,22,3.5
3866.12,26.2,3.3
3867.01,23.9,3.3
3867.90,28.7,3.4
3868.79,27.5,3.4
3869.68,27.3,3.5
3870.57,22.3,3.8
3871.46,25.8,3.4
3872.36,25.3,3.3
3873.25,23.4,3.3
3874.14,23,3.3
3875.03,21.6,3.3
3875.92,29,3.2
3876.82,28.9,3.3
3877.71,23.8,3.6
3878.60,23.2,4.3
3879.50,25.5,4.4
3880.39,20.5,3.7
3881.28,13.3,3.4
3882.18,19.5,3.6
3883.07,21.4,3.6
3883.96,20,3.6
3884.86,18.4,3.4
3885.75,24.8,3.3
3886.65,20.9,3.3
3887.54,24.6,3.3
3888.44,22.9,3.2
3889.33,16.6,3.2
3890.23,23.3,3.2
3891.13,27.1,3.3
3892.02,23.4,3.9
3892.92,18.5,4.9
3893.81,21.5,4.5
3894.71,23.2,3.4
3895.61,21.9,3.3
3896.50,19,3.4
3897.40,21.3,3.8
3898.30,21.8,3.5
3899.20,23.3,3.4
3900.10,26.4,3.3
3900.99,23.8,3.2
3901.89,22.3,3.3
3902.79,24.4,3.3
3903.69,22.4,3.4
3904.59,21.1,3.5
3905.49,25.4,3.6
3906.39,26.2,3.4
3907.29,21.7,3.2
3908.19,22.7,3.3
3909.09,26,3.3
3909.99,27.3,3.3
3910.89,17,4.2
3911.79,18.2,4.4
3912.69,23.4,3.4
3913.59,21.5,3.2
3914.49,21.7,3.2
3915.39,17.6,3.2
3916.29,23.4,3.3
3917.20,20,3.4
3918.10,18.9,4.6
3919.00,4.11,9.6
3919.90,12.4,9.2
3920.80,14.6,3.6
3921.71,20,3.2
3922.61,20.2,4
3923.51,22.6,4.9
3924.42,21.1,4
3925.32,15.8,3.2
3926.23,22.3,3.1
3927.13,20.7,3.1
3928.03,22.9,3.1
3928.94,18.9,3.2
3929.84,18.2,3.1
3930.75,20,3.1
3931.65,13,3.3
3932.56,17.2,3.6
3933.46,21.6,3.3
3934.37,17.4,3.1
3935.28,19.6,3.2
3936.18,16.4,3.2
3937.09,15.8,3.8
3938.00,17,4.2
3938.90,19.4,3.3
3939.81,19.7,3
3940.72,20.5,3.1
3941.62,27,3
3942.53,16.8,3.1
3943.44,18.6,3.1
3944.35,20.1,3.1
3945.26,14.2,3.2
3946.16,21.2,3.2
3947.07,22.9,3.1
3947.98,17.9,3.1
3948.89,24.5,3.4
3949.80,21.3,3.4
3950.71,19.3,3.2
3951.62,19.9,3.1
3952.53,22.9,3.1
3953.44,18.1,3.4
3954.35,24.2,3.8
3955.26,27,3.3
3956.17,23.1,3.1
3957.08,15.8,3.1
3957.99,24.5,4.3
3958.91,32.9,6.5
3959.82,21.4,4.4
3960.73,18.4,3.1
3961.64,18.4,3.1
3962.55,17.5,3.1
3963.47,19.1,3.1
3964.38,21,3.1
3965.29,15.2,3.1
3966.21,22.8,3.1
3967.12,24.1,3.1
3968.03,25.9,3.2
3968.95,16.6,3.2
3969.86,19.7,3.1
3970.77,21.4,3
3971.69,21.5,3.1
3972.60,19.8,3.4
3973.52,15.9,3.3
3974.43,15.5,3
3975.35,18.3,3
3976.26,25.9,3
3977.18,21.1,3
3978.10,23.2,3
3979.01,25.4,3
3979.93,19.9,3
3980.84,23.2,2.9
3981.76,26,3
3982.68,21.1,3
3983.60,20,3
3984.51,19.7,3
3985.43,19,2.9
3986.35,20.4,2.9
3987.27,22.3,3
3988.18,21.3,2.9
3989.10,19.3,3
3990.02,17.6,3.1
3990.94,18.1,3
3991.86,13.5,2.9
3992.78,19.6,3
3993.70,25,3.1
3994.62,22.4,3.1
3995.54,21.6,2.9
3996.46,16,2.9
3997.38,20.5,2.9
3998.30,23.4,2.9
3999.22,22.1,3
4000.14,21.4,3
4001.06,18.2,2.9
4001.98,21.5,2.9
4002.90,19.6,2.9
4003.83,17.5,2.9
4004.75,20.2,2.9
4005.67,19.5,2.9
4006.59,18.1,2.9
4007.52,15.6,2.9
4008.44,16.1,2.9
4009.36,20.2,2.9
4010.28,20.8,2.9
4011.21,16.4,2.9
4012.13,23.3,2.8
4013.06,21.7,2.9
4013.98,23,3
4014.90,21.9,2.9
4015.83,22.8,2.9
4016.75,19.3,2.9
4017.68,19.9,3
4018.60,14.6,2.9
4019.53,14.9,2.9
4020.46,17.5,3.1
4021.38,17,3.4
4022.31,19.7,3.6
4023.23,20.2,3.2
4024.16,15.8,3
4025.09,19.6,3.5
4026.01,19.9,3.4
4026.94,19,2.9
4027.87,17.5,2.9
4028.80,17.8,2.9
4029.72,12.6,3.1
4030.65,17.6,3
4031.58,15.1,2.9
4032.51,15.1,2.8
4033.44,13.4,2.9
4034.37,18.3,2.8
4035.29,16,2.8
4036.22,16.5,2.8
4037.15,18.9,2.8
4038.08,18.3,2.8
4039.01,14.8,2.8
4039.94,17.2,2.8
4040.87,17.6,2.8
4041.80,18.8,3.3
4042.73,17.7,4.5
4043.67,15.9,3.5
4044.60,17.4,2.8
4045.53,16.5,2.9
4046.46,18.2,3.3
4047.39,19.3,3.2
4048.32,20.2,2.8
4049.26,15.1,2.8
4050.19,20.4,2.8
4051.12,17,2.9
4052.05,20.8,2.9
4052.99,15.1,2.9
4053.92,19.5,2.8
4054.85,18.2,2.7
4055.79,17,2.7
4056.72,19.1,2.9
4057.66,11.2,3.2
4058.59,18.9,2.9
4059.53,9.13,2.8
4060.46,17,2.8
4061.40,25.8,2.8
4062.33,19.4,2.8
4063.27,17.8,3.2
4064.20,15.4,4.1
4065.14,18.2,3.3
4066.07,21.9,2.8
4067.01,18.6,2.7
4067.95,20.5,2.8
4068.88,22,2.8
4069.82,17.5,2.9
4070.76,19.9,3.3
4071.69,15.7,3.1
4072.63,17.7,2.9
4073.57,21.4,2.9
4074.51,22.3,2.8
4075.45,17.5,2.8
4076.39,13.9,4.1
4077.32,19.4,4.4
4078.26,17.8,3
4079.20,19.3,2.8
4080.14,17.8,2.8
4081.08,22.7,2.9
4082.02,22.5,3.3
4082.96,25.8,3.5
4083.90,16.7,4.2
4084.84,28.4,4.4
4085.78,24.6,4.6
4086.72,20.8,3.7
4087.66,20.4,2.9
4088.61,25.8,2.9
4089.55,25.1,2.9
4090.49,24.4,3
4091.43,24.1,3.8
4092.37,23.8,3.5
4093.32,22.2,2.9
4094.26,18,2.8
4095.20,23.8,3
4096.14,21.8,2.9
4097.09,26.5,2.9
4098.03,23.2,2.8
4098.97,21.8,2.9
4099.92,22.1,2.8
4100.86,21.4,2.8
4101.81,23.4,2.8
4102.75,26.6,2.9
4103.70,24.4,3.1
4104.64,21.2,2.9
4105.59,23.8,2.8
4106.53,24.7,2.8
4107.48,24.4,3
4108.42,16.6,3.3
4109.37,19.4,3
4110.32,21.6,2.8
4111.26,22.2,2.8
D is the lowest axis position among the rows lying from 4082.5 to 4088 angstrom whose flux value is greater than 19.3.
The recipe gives 4082.96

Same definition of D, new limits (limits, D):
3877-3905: 3877.71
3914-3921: 3914.49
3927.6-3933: 3928.03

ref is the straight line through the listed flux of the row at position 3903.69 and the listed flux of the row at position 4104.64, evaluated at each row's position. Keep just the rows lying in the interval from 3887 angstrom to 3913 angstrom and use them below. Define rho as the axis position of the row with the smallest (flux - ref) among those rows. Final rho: 3889.33 angstrom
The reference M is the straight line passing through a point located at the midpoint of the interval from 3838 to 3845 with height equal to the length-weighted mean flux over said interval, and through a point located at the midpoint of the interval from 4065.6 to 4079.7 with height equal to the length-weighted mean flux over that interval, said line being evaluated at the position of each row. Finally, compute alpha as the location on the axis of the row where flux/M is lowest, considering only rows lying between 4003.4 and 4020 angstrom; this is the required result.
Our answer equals 4018.60 angstrom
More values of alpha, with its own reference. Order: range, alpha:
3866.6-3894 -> 3881.28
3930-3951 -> 3931.65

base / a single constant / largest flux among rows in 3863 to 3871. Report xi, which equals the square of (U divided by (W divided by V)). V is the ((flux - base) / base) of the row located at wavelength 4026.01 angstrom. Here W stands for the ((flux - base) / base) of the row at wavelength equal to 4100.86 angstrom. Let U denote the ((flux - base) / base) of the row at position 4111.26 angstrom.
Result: 0.08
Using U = -0.23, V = -0.311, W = -0.26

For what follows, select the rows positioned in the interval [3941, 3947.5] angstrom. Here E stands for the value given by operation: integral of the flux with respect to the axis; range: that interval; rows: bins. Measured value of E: 131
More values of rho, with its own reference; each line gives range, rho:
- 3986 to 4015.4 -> 3991.86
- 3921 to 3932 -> 3931.65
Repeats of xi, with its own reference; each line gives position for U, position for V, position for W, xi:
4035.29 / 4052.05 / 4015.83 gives 0.35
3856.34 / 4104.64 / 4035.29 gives 0.01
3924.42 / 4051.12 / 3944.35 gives 0.13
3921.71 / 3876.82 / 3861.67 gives 0.00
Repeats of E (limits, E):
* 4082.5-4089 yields 151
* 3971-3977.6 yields 130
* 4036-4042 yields 105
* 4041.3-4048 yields 119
